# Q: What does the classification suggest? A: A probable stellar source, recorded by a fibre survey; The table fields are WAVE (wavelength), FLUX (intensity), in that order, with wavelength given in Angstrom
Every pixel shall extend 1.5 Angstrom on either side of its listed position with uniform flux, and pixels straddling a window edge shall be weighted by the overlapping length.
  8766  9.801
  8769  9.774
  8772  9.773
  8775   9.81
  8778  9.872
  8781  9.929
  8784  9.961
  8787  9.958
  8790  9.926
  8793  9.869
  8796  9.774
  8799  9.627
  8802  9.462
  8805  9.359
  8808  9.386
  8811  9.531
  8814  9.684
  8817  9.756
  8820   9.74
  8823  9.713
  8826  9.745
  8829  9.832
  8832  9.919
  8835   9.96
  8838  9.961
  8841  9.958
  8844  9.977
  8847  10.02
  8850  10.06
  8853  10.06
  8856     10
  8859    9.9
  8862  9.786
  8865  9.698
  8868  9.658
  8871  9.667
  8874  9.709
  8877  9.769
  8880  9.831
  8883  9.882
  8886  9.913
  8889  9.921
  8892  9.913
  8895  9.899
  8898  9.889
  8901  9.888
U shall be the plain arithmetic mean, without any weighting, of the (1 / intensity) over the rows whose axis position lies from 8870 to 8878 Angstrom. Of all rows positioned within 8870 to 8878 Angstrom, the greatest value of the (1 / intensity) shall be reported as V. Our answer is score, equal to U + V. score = 0.2064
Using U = 0.103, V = 0.103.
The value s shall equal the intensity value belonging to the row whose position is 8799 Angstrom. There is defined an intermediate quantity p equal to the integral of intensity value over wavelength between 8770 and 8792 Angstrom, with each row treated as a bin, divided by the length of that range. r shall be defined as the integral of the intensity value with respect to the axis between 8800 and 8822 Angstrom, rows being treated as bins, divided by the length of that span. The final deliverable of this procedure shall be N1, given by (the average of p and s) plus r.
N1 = 19.3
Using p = 9.89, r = 9.56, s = 9.627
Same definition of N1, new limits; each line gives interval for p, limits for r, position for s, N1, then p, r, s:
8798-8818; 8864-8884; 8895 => 19.5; 9.54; 9.74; 9.899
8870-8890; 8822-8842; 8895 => 19.7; 9.81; 9.87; 9.899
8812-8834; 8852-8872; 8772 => 19.6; 9.77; 9.82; 9.773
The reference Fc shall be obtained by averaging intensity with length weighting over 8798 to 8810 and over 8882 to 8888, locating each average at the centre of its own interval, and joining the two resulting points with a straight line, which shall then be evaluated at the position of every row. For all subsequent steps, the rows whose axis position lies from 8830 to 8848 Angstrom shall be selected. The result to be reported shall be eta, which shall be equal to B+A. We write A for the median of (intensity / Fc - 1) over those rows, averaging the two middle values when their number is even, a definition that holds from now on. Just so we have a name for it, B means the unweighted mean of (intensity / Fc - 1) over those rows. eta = 0.07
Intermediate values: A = 0.033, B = 0.03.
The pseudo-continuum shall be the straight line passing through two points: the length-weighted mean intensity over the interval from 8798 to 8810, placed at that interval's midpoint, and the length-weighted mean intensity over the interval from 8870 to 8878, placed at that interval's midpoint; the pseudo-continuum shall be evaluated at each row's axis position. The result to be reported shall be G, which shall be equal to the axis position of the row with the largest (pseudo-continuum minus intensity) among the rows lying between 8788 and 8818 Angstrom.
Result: 8805 Angstrom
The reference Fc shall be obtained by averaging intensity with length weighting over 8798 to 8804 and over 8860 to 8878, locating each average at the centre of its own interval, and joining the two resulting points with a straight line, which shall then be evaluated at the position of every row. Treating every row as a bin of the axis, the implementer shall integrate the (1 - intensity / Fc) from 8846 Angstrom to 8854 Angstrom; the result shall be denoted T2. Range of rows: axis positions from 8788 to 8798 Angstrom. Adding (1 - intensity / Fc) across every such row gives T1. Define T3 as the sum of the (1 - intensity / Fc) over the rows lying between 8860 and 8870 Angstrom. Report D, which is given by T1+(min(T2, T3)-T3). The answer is -0.43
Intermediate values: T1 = -0.11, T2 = -0.32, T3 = -0.002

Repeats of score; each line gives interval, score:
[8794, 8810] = 0.2119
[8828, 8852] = 0.2021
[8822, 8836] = 0.2047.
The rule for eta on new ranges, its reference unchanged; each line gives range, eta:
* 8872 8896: -0.01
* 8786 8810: 0.06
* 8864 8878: -0.03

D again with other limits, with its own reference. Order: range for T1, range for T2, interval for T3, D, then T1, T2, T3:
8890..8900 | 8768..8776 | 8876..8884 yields -0.30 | -0.03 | -0.29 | -0.024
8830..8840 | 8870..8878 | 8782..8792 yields -0.10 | -0.10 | 0.01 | -0.148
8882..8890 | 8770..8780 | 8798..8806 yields -0.45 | -0.04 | -0.40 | 0.013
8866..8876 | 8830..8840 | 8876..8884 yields -0.30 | 0.01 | -0.33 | -0.024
